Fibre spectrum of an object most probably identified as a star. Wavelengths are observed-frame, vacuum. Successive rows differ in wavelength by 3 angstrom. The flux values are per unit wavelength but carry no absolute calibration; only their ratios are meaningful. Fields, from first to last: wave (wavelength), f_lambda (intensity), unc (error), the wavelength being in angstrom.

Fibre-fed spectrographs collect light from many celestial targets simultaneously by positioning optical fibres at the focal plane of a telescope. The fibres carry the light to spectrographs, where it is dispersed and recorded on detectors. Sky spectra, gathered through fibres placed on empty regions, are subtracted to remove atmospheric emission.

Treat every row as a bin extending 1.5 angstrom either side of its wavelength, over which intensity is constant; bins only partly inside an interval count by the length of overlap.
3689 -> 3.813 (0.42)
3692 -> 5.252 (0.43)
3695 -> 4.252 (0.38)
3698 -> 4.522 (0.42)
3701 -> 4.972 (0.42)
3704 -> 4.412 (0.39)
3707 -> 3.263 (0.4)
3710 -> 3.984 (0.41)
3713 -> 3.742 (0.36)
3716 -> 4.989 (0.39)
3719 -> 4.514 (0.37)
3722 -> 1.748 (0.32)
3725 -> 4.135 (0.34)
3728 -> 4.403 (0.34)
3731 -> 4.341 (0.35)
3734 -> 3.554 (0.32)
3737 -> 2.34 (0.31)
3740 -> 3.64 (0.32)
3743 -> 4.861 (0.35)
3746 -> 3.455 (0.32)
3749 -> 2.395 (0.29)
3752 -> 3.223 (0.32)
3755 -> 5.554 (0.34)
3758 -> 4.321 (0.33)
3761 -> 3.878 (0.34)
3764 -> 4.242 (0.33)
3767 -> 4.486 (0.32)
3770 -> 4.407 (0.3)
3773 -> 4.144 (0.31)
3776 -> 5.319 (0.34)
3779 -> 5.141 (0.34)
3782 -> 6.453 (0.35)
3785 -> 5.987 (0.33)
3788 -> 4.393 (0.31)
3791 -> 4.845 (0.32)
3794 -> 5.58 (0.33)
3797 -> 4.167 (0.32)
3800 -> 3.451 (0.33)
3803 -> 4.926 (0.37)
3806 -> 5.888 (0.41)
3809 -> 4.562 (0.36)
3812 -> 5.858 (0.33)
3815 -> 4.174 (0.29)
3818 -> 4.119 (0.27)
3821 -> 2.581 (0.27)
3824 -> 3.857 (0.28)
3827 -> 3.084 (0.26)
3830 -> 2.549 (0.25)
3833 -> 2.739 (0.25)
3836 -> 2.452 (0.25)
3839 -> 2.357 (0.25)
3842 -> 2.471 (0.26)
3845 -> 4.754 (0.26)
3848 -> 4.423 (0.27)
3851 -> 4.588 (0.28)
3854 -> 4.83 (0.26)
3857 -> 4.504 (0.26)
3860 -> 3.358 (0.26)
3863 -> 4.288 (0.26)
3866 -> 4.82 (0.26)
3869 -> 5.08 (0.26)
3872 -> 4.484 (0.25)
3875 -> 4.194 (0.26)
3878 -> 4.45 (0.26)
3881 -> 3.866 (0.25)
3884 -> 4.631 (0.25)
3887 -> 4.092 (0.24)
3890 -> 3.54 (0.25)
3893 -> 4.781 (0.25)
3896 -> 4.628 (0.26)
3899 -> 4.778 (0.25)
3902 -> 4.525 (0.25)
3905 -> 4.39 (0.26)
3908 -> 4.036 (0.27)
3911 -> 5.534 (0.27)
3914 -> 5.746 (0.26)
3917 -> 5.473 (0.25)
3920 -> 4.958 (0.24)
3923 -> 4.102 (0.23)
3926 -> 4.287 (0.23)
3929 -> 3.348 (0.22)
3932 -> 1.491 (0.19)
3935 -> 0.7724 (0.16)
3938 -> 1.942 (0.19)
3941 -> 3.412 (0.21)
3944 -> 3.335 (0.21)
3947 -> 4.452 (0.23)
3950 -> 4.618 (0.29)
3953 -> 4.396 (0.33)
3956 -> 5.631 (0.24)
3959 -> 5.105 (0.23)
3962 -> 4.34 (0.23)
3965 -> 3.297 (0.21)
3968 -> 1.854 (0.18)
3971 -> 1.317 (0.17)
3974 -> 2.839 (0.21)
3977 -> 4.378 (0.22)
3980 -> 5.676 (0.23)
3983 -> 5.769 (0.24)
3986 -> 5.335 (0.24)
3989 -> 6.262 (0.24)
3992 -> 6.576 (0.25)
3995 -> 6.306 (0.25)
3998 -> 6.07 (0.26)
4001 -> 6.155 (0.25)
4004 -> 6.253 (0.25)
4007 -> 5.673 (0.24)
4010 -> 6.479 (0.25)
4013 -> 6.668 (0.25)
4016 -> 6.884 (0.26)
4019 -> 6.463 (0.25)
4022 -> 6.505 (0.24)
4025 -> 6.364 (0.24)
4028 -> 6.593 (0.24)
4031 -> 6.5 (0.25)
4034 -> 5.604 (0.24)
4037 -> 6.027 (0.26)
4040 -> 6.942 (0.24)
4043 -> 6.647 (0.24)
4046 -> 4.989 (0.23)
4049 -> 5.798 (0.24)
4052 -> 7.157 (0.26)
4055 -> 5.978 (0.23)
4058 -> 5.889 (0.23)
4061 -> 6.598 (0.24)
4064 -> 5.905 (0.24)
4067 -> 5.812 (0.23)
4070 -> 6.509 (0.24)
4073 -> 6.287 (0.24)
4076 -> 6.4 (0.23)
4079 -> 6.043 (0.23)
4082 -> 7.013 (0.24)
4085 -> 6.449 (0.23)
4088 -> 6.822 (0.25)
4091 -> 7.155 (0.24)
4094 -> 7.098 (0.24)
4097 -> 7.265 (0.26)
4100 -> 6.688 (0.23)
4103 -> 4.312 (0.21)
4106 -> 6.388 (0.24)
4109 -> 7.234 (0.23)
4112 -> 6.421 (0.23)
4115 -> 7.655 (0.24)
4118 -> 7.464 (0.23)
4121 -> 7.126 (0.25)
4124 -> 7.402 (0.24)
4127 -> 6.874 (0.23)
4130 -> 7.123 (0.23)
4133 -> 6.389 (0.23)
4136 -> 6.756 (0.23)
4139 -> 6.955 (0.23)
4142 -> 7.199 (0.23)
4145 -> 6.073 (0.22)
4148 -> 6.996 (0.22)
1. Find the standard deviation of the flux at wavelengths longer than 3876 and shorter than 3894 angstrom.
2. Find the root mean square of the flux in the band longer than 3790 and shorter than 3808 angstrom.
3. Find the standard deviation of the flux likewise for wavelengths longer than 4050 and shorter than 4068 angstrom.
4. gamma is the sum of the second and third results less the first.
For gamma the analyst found 4.94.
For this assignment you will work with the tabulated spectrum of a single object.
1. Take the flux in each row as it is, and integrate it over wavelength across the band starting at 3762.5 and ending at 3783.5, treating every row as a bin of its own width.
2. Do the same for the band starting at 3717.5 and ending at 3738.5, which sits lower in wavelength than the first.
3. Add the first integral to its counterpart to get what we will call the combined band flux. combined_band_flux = 178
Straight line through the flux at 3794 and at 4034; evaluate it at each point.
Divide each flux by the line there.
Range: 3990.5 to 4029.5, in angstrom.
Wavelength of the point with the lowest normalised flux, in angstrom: 4007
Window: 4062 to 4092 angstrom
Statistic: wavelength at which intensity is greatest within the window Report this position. 4091 angstrom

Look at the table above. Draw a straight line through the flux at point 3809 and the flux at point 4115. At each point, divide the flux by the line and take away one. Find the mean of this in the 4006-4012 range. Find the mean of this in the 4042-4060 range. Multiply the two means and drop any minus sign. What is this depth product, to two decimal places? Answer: 0.01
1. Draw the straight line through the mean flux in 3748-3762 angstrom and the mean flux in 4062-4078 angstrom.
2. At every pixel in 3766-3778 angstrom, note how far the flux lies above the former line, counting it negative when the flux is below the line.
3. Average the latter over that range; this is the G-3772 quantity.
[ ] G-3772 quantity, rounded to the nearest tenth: 0.6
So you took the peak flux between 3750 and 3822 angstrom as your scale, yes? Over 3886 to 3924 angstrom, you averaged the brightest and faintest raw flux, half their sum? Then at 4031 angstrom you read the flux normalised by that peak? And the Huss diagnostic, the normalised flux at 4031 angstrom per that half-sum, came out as 0.22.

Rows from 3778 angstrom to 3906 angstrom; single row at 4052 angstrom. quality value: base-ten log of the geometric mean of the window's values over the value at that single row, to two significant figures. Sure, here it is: -0.23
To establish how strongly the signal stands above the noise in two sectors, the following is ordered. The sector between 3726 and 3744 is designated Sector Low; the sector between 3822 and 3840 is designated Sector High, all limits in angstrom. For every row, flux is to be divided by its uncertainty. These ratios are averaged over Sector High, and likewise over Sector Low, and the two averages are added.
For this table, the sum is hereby 23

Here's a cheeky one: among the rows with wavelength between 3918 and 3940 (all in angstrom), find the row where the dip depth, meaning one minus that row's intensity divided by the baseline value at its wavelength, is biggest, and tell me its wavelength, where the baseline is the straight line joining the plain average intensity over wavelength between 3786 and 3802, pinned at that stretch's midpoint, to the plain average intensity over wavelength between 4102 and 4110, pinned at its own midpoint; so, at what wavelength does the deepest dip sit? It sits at 3935 angstrom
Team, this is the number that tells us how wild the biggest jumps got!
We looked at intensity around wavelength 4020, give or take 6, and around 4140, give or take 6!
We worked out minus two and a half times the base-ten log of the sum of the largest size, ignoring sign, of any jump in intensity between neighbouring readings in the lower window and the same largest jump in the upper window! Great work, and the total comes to -0.5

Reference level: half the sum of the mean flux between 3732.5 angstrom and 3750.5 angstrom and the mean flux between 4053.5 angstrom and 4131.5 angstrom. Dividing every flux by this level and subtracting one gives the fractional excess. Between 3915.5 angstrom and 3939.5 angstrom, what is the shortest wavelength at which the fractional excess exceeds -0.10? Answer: 3917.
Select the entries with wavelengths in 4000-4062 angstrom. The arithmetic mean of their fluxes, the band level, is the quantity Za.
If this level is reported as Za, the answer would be 6.3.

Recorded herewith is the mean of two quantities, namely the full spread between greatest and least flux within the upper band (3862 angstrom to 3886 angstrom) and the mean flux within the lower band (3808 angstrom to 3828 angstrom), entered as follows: 2.6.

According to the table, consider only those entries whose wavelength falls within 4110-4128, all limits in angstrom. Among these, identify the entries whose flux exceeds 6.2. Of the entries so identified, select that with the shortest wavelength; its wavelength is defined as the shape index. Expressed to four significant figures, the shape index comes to 4112 angstrom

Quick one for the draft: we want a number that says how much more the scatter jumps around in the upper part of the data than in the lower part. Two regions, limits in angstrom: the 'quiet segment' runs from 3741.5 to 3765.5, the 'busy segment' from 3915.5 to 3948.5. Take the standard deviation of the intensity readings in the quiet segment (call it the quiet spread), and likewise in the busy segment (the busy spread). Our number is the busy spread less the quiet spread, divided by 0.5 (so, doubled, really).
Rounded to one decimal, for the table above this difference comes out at 1.0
